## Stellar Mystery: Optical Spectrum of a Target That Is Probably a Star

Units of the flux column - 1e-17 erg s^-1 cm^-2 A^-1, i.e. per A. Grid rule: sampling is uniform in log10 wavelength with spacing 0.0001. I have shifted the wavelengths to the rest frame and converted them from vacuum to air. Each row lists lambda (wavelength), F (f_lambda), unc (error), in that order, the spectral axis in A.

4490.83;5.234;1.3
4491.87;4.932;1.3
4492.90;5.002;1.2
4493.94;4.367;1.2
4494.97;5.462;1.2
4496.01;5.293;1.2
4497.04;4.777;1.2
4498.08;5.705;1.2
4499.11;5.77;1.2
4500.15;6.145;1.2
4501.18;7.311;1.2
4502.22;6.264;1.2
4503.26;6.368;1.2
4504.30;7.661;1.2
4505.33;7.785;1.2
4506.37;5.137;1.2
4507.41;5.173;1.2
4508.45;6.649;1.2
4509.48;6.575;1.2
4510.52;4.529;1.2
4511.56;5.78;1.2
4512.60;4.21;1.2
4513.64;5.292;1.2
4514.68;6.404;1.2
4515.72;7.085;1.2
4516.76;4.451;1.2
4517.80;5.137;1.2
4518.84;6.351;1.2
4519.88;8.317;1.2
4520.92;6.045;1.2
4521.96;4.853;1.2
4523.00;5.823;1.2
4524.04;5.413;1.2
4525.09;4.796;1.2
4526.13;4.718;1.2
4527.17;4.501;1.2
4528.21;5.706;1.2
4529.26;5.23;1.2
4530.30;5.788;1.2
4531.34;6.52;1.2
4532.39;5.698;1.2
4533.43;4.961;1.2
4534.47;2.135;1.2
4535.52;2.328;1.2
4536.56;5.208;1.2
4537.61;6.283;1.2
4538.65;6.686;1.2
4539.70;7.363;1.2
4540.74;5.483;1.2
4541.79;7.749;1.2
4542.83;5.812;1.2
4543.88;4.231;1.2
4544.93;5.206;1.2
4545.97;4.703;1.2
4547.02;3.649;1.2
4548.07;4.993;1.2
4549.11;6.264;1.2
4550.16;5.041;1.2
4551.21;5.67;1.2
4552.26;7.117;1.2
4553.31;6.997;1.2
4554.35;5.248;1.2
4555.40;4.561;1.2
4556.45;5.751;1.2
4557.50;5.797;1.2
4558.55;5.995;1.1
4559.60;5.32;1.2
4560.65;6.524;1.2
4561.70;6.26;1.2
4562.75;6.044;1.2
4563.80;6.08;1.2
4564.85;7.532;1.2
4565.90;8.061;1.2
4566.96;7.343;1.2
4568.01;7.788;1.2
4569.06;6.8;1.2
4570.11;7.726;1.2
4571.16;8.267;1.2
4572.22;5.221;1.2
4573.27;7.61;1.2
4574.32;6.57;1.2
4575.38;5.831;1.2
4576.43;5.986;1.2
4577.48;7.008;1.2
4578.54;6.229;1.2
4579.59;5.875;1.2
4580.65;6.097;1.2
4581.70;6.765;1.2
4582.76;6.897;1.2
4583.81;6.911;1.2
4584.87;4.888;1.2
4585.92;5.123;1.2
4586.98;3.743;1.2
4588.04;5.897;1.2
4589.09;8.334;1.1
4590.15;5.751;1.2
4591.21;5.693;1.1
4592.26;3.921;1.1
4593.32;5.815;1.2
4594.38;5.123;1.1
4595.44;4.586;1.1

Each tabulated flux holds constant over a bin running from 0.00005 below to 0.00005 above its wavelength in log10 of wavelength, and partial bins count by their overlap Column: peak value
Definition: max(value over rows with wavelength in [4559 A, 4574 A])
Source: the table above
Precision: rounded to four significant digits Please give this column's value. 8.267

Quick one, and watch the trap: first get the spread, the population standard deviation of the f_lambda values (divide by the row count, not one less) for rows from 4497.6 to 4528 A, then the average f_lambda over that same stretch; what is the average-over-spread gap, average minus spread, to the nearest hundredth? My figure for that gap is 4.81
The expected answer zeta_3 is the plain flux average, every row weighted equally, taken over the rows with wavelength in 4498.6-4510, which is 6.4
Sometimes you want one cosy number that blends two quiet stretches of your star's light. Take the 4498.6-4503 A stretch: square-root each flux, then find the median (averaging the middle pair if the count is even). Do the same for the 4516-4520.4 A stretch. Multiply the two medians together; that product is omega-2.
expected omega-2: 6.0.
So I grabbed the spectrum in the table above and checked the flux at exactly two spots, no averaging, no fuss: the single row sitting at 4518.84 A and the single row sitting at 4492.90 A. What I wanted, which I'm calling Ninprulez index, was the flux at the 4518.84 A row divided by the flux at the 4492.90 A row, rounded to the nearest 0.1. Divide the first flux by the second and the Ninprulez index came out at 1.3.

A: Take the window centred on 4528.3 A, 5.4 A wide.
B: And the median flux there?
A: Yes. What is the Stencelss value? 5.2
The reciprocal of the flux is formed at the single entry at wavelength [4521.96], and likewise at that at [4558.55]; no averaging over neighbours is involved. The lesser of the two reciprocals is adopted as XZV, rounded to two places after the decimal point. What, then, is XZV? 0.17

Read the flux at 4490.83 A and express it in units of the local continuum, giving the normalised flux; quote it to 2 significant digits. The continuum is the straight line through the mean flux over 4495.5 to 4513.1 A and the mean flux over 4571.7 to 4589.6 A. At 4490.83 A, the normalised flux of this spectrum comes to 0.89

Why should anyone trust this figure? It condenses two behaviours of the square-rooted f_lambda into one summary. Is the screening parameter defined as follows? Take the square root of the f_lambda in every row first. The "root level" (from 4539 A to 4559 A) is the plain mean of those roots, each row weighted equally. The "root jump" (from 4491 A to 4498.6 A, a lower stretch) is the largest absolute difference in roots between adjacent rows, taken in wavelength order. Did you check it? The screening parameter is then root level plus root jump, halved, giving 1.31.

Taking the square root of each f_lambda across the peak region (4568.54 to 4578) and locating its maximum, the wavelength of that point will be 4571.16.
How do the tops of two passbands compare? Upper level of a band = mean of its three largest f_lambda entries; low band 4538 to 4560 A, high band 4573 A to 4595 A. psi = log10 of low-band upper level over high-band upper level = -0.014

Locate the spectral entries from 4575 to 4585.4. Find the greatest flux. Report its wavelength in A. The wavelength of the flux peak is 4577.48 A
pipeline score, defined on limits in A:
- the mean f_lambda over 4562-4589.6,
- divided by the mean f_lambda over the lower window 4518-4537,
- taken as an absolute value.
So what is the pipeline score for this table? 1.25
